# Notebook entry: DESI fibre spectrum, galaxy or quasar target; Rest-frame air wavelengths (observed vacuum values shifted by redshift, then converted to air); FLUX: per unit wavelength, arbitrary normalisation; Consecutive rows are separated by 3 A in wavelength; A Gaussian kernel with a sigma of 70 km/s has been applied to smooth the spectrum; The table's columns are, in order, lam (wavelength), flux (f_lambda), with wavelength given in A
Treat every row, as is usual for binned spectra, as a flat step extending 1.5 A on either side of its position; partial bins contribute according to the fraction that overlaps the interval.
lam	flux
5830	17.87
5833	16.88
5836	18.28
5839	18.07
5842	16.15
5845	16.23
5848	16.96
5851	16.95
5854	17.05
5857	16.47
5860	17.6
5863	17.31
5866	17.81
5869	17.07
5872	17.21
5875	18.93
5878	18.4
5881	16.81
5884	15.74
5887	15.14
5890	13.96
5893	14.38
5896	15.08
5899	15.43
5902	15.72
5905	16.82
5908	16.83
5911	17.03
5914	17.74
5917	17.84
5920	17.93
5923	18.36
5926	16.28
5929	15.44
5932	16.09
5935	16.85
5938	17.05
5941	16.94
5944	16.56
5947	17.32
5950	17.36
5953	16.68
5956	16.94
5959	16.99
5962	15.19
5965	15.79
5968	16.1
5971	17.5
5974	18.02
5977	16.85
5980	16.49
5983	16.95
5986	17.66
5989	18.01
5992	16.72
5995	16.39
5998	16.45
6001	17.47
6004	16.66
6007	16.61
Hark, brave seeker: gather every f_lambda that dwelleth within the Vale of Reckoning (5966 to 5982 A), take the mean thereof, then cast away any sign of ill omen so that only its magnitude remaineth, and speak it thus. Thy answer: 17.0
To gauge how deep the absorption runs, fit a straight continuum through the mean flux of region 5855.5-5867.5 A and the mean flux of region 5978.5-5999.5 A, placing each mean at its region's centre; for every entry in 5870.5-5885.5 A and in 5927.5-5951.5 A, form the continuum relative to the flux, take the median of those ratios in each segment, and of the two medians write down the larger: 1.01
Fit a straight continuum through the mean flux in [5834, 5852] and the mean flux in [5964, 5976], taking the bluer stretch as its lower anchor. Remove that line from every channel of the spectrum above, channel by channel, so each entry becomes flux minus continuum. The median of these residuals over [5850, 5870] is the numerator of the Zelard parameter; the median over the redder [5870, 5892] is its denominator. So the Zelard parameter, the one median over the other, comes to 0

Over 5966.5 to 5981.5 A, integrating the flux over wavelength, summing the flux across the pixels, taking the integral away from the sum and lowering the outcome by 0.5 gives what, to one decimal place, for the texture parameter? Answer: -170.4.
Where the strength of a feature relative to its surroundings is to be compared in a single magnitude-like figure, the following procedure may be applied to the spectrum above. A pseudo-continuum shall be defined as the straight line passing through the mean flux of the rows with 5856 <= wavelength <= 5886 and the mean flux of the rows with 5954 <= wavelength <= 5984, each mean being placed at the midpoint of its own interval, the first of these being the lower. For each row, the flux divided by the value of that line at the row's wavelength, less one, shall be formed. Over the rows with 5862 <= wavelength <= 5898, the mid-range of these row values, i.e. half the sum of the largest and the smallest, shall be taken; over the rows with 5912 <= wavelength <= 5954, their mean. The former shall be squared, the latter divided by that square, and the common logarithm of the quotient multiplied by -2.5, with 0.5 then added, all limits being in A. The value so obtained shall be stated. -1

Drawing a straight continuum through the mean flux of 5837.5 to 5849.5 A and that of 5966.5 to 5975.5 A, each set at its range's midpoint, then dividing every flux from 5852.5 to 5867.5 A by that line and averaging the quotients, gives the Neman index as 1.02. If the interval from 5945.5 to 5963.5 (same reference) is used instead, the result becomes 0.98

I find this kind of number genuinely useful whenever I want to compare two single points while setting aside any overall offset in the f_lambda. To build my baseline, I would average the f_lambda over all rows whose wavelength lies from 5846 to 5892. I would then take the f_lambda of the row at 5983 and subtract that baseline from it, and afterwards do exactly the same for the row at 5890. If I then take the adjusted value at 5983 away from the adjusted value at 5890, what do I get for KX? -3.0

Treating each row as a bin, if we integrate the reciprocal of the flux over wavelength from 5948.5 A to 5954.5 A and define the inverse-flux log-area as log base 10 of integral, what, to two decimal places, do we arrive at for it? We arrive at -0.45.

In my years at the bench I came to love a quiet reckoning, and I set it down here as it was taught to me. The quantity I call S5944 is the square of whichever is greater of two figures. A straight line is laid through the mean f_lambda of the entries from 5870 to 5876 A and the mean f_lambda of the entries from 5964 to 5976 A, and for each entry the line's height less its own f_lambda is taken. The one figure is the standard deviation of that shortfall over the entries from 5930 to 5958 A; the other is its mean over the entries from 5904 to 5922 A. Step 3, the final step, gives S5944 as 0.2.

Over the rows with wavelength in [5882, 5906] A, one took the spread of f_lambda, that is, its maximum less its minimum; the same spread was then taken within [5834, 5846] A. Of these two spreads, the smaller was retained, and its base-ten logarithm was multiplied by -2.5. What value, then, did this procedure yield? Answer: -0.8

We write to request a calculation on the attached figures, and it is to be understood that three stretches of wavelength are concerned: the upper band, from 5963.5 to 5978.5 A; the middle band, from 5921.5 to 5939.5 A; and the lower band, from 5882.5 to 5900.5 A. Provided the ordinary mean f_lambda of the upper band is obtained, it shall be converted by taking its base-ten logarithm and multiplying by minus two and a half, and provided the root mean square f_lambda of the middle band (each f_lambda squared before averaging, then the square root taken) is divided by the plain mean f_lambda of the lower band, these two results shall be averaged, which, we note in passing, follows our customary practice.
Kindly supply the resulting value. -0.97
